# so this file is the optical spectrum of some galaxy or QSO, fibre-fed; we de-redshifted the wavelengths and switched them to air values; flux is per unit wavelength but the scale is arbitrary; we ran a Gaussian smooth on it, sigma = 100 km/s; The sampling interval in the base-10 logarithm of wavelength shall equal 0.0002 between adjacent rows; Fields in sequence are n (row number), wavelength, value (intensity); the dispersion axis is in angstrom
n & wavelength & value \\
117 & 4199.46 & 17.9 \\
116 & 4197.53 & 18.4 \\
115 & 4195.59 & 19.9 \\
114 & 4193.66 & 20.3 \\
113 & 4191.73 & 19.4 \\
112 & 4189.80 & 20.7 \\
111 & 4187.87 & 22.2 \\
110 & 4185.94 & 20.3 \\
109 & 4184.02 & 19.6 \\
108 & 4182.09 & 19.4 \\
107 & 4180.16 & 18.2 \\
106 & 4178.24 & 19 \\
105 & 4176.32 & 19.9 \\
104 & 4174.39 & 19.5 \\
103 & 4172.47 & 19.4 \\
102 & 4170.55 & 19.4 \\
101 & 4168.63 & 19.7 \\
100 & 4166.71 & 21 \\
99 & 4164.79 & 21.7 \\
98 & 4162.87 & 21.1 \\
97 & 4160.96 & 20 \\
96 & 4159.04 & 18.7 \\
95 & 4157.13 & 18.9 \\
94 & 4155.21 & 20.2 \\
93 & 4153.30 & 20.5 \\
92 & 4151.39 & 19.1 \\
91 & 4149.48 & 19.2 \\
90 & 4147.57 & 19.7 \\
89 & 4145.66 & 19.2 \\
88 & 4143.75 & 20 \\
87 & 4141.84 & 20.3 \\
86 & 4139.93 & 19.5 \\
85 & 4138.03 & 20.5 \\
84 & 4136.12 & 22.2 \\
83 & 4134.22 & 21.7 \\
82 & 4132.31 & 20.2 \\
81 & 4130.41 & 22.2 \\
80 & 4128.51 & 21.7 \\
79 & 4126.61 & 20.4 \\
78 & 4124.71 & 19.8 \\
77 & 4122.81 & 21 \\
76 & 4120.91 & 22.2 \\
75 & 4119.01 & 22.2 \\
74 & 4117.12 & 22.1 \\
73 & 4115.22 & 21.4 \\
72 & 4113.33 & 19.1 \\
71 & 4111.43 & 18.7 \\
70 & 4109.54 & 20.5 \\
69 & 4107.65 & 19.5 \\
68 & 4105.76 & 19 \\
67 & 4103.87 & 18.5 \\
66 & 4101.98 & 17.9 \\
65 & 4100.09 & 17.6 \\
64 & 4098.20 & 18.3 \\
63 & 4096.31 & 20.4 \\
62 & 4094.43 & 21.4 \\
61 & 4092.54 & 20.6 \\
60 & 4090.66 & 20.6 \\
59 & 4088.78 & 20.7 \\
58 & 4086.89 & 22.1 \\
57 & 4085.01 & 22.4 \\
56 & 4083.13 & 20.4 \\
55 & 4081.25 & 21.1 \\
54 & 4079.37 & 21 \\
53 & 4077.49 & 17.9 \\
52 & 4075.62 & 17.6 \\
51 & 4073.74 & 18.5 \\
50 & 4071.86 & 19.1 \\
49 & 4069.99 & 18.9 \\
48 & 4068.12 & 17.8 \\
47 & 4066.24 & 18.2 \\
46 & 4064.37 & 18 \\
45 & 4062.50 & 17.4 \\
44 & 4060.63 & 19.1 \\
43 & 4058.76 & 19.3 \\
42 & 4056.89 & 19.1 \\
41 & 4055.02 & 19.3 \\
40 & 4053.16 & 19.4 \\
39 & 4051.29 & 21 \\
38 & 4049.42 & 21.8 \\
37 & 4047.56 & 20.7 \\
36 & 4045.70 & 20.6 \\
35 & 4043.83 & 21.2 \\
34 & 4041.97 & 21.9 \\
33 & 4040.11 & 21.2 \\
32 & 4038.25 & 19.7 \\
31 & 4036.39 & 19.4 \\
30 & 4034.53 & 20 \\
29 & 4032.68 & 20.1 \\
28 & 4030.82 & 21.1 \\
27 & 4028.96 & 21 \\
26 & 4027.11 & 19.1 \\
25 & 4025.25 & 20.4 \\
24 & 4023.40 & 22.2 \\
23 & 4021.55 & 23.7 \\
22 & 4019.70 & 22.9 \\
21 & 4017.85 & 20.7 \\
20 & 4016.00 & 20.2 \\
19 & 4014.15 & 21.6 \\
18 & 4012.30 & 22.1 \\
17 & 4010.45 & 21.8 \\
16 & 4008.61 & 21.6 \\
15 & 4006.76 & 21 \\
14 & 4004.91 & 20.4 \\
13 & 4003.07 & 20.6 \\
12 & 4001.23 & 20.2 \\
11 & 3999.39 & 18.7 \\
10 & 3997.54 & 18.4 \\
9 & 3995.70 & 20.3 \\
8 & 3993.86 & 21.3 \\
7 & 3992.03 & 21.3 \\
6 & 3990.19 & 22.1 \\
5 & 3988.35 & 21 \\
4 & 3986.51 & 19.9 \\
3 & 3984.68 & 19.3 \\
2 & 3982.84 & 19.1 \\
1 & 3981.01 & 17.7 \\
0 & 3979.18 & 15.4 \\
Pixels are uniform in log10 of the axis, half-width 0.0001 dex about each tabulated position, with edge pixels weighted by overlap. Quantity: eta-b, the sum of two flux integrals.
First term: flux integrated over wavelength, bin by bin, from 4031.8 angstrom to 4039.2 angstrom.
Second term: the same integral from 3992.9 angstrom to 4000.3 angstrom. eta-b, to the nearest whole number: 292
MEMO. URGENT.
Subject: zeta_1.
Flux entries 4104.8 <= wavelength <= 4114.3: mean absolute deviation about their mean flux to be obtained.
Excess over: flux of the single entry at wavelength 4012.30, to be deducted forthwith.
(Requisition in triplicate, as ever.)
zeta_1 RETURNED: -21.6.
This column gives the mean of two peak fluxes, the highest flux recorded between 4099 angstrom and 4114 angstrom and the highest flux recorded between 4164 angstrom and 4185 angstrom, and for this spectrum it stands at 21.1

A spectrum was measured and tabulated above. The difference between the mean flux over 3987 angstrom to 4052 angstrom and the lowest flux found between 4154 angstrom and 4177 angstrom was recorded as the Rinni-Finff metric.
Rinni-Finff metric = 2.2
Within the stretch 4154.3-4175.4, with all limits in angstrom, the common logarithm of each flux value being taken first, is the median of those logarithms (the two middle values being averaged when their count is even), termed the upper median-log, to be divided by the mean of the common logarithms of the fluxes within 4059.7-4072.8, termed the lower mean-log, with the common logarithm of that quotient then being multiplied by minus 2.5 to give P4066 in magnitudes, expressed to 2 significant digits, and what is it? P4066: -0.026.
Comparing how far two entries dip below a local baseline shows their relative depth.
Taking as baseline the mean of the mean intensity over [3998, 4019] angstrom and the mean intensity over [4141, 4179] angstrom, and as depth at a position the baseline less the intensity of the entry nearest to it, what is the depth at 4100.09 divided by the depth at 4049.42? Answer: -1.8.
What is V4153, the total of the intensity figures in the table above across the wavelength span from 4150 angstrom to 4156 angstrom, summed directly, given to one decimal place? 59.8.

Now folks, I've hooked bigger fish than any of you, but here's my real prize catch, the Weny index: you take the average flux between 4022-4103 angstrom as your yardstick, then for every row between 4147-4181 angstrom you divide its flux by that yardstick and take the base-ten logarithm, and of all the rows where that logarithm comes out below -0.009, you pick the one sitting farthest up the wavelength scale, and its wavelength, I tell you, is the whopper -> 4180.16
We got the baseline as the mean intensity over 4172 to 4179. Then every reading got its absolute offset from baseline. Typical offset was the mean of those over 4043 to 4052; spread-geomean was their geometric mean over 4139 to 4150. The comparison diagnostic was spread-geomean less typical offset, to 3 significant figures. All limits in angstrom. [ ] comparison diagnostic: -1.34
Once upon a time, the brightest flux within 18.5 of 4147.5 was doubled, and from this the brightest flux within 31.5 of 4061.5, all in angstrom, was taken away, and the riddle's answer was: 22.0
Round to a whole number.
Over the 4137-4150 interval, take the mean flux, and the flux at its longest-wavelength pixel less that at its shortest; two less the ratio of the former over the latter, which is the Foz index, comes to 17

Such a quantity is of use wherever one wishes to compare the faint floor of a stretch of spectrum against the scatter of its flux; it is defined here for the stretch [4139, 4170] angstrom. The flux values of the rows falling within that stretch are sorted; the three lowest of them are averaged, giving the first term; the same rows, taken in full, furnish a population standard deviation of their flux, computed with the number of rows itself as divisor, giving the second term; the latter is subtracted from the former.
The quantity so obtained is 18.1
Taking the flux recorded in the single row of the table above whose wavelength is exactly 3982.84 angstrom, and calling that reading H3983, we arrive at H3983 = 19.1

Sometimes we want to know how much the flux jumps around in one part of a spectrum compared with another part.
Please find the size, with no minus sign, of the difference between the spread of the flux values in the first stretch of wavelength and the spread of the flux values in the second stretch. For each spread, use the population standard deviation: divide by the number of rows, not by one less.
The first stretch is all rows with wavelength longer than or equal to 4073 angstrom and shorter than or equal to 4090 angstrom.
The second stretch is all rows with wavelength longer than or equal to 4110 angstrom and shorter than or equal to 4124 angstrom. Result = 0.30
